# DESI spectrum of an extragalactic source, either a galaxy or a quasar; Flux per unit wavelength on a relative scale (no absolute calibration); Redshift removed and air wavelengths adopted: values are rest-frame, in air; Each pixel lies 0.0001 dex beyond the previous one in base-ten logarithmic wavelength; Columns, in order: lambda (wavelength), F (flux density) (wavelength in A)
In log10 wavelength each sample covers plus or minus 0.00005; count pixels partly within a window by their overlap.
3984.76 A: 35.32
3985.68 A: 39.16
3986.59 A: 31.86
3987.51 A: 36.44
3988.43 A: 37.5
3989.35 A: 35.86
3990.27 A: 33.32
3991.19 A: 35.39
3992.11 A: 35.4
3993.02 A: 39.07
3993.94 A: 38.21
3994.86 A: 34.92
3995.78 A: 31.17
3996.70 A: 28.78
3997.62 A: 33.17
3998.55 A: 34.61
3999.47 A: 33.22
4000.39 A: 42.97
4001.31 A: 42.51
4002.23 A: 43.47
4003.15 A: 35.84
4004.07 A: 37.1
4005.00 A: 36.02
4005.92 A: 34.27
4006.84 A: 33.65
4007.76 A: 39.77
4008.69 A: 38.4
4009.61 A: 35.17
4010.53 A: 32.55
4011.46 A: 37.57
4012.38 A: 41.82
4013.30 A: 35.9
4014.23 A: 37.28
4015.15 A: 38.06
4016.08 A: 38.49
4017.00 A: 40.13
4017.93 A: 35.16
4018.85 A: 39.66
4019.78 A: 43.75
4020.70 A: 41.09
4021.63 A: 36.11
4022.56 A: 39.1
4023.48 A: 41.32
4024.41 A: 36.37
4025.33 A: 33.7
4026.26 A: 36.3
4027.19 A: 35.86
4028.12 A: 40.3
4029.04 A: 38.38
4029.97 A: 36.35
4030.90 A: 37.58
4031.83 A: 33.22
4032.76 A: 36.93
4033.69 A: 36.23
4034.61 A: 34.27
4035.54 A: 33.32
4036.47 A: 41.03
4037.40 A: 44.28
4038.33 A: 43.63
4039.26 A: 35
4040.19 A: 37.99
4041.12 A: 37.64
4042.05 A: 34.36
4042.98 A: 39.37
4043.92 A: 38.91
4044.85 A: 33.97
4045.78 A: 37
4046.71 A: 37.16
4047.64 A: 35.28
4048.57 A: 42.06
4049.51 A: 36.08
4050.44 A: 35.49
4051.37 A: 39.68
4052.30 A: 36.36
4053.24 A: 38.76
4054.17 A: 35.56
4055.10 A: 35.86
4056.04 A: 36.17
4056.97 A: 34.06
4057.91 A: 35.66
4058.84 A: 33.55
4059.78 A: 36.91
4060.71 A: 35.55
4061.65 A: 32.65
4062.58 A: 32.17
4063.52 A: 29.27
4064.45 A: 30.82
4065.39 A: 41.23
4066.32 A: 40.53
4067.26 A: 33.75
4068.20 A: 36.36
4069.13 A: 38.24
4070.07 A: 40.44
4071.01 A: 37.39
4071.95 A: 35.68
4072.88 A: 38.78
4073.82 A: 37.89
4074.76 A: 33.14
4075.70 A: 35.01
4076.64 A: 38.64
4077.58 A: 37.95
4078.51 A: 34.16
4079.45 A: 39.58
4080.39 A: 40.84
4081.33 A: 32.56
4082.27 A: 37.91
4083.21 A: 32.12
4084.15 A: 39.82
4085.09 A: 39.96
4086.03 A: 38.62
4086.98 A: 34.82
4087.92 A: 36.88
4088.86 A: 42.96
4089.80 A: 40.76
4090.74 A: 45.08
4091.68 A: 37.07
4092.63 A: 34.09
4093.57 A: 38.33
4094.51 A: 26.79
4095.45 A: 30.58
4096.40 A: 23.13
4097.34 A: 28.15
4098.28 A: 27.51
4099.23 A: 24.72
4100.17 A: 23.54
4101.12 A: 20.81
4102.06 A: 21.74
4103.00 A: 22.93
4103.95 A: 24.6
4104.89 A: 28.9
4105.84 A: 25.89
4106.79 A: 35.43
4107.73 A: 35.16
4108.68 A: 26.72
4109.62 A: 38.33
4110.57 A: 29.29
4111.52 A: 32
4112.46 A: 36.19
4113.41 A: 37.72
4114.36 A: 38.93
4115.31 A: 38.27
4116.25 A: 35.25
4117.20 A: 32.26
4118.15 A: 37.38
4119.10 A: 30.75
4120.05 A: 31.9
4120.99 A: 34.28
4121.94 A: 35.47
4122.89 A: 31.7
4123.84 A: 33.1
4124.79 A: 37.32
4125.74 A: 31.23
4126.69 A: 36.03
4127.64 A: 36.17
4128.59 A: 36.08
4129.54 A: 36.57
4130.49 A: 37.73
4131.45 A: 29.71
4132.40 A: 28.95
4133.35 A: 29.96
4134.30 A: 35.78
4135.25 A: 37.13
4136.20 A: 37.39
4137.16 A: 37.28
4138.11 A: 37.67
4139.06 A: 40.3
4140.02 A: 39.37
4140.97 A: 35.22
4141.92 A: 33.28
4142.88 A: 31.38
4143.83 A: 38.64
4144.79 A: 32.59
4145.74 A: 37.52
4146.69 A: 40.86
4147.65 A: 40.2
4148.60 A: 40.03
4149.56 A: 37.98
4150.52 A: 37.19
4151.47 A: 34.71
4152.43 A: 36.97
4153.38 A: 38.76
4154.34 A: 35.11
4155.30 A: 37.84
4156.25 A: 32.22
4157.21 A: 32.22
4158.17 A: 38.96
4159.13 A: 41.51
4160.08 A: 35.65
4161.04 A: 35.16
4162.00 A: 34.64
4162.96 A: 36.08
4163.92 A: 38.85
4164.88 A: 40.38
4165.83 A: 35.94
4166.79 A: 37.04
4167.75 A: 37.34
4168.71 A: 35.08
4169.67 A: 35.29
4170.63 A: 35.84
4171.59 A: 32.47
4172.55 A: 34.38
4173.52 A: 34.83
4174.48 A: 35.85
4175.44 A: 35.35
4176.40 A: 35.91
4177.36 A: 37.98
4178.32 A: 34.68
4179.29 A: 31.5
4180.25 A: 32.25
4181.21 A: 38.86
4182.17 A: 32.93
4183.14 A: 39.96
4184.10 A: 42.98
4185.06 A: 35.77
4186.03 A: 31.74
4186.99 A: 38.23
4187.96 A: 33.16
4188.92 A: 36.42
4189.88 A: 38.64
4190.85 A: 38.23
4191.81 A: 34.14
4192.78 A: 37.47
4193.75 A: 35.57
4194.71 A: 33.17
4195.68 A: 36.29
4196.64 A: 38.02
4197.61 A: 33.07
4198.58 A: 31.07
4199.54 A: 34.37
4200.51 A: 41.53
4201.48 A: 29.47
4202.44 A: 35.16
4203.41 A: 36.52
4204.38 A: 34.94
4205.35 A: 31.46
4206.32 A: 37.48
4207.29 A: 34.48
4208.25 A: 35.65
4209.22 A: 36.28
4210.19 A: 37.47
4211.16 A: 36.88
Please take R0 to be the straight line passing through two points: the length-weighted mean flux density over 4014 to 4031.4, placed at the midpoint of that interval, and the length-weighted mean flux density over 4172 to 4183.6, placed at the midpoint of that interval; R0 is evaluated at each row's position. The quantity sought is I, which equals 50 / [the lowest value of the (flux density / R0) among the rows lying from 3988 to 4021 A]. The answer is 67.1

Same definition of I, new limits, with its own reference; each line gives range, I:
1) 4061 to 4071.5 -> 63.9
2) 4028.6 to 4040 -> 57.2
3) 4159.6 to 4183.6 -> 56.0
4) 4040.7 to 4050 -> 55.6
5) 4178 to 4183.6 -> 56.0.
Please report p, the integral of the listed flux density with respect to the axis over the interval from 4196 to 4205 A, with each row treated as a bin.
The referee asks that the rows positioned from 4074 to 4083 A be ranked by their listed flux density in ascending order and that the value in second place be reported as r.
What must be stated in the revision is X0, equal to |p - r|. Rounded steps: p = 314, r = 33.14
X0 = 281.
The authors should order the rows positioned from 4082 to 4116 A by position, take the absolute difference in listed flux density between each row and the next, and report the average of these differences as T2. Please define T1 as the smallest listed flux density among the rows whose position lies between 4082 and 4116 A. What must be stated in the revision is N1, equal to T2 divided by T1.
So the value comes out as 0.198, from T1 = 20.81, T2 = 4.1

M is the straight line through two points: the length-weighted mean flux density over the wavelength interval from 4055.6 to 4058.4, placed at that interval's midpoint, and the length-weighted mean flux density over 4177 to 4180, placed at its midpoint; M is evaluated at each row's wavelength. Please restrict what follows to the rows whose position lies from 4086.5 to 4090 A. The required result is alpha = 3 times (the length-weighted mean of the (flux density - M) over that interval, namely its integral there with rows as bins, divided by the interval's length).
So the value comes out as 11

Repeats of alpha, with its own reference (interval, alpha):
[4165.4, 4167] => 6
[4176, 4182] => 2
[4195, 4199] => 1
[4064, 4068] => 4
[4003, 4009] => 2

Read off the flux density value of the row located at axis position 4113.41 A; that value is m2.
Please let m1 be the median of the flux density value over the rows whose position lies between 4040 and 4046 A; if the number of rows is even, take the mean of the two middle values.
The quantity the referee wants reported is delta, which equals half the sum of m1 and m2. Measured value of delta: 37.7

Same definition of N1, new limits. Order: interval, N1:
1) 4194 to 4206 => 0.143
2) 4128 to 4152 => 0.084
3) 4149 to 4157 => 0.086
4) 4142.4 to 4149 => 0.119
